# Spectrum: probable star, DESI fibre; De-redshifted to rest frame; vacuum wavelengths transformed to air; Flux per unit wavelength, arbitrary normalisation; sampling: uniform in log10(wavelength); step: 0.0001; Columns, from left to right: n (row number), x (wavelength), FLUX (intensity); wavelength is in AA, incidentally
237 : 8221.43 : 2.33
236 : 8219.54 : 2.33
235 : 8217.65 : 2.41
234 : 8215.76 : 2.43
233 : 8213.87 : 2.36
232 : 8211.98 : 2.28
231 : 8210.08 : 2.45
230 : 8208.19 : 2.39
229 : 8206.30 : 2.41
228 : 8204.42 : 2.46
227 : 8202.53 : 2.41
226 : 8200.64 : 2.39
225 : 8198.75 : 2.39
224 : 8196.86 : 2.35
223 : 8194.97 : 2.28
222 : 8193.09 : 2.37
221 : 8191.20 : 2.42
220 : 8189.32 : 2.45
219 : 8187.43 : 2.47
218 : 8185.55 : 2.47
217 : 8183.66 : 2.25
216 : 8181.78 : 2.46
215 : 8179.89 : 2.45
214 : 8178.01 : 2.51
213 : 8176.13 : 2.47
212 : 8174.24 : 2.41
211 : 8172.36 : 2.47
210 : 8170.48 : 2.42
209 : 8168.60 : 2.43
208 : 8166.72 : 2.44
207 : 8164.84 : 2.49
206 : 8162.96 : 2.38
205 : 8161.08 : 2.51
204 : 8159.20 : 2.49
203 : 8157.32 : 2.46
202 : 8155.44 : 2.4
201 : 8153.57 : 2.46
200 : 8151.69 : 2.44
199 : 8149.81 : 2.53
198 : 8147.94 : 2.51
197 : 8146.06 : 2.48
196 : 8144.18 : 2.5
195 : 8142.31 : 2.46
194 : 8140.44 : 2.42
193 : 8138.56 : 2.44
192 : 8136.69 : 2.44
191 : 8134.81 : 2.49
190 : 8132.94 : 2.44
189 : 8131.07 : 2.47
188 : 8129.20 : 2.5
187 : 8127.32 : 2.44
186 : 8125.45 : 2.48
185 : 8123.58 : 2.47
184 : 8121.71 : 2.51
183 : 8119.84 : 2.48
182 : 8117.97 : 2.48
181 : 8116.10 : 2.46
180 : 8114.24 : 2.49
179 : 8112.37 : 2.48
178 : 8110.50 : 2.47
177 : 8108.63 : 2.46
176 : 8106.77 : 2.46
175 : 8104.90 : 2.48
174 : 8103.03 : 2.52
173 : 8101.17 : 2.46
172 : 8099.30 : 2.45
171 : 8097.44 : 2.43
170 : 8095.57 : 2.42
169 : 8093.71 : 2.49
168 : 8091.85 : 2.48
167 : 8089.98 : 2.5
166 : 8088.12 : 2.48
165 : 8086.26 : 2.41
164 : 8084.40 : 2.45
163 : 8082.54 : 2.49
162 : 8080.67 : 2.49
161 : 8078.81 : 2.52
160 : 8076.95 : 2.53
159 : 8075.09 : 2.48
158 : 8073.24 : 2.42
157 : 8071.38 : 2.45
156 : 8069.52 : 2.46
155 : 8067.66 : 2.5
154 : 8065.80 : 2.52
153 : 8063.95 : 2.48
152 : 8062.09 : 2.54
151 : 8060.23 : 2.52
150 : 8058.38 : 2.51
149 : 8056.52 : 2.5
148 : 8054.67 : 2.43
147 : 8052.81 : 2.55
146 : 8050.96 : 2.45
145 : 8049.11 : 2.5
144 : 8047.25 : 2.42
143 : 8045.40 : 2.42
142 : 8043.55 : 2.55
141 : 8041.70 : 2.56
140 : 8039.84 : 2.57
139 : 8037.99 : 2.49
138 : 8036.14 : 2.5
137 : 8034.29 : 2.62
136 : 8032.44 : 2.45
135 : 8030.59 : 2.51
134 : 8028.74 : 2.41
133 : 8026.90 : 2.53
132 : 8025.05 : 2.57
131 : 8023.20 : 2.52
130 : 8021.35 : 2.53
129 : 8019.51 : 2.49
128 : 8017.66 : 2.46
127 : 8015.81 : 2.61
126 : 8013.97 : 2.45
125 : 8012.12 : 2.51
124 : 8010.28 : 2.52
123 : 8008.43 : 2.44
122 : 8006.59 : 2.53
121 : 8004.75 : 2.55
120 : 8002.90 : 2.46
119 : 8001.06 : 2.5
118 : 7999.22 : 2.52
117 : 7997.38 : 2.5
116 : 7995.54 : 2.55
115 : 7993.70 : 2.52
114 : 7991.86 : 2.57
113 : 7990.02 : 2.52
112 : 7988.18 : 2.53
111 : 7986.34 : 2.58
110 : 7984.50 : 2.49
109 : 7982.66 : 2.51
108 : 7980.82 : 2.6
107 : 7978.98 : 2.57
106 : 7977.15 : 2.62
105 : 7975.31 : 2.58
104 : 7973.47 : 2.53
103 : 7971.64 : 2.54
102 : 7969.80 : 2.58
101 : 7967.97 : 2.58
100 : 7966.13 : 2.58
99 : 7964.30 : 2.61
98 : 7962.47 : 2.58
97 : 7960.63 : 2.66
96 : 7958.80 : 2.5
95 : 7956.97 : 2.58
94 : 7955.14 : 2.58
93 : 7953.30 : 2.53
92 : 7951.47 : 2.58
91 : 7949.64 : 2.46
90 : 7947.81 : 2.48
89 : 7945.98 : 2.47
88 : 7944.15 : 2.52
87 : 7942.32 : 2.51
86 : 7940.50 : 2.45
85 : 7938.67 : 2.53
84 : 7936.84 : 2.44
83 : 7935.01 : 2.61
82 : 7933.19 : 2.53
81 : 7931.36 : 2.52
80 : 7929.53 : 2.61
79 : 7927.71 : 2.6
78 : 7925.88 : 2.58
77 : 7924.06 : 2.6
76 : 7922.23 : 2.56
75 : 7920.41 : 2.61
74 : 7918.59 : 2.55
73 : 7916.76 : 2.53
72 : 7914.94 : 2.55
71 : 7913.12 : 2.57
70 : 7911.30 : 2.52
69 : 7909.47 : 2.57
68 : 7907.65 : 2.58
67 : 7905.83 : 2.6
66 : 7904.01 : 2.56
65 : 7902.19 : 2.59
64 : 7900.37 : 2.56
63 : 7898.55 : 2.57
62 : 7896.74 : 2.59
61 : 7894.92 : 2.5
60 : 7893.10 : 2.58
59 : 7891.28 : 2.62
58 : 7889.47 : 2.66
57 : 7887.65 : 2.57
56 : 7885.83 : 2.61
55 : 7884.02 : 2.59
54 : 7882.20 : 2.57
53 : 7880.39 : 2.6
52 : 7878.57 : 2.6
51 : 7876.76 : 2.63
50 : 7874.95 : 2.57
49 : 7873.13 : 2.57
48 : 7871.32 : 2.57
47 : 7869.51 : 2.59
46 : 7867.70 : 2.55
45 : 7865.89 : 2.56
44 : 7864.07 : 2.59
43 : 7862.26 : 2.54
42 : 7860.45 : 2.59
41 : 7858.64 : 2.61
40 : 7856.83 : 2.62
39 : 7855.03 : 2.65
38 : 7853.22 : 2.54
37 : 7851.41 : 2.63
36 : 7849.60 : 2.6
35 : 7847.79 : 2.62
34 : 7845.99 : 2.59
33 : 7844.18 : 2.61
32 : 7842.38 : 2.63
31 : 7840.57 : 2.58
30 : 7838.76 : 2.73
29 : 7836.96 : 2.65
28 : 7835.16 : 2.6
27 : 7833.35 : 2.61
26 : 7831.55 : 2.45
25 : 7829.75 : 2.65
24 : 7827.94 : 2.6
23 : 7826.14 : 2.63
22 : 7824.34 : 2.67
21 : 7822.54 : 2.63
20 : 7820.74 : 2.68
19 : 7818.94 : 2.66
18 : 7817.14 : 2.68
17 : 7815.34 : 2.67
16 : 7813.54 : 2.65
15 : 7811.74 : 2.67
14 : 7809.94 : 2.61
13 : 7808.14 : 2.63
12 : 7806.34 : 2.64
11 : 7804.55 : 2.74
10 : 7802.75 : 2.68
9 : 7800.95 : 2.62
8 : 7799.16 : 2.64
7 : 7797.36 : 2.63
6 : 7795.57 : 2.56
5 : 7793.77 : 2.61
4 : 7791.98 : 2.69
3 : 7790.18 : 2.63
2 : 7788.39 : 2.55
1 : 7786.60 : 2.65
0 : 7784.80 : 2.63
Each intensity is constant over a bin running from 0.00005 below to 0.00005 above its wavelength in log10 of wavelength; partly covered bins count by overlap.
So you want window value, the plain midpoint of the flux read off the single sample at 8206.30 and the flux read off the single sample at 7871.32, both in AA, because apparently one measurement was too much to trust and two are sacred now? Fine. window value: 2.49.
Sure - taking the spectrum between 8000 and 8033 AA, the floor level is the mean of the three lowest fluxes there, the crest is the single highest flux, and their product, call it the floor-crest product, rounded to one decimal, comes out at 6.4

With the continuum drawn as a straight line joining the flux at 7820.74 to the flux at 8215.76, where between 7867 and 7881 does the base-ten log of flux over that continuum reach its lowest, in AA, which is 7867.70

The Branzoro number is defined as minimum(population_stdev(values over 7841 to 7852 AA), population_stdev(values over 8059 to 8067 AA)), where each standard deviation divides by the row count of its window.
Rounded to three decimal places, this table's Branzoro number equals 0.015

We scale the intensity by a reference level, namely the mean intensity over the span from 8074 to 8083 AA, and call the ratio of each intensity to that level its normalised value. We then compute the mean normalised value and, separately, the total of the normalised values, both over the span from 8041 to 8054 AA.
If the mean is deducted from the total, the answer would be 5.98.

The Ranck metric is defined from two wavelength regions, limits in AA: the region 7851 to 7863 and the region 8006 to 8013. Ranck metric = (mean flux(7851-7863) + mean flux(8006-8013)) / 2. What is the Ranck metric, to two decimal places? 2.55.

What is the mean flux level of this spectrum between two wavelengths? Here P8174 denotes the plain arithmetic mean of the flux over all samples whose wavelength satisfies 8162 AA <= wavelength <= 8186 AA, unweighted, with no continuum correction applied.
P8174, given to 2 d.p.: 2.43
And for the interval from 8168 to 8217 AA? 2.41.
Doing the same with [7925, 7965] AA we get 2.54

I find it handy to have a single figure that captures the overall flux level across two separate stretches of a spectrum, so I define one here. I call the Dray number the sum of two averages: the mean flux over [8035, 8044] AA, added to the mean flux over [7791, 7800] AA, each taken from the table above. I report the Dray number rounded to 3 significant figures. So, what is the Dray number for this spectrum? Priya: 5.16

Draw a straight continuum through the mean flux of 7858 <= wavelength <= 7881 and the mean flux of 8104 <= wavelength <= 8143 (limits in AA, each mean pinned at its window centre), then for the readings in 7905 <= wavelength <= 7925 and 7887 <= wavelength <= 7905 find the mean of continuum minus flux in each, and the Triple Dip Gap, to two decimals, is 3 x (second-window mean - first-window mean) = -0.01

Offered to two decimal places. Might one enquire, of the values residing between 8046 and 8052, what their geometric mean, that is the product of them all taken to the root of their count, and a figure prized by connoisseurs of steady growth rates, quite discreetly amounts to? 2.46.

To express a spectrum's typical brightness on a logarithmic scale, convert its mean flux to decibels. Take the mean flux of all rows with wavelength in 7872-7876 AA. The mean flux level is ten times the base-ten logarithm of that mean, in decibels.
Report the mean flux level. 4.10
